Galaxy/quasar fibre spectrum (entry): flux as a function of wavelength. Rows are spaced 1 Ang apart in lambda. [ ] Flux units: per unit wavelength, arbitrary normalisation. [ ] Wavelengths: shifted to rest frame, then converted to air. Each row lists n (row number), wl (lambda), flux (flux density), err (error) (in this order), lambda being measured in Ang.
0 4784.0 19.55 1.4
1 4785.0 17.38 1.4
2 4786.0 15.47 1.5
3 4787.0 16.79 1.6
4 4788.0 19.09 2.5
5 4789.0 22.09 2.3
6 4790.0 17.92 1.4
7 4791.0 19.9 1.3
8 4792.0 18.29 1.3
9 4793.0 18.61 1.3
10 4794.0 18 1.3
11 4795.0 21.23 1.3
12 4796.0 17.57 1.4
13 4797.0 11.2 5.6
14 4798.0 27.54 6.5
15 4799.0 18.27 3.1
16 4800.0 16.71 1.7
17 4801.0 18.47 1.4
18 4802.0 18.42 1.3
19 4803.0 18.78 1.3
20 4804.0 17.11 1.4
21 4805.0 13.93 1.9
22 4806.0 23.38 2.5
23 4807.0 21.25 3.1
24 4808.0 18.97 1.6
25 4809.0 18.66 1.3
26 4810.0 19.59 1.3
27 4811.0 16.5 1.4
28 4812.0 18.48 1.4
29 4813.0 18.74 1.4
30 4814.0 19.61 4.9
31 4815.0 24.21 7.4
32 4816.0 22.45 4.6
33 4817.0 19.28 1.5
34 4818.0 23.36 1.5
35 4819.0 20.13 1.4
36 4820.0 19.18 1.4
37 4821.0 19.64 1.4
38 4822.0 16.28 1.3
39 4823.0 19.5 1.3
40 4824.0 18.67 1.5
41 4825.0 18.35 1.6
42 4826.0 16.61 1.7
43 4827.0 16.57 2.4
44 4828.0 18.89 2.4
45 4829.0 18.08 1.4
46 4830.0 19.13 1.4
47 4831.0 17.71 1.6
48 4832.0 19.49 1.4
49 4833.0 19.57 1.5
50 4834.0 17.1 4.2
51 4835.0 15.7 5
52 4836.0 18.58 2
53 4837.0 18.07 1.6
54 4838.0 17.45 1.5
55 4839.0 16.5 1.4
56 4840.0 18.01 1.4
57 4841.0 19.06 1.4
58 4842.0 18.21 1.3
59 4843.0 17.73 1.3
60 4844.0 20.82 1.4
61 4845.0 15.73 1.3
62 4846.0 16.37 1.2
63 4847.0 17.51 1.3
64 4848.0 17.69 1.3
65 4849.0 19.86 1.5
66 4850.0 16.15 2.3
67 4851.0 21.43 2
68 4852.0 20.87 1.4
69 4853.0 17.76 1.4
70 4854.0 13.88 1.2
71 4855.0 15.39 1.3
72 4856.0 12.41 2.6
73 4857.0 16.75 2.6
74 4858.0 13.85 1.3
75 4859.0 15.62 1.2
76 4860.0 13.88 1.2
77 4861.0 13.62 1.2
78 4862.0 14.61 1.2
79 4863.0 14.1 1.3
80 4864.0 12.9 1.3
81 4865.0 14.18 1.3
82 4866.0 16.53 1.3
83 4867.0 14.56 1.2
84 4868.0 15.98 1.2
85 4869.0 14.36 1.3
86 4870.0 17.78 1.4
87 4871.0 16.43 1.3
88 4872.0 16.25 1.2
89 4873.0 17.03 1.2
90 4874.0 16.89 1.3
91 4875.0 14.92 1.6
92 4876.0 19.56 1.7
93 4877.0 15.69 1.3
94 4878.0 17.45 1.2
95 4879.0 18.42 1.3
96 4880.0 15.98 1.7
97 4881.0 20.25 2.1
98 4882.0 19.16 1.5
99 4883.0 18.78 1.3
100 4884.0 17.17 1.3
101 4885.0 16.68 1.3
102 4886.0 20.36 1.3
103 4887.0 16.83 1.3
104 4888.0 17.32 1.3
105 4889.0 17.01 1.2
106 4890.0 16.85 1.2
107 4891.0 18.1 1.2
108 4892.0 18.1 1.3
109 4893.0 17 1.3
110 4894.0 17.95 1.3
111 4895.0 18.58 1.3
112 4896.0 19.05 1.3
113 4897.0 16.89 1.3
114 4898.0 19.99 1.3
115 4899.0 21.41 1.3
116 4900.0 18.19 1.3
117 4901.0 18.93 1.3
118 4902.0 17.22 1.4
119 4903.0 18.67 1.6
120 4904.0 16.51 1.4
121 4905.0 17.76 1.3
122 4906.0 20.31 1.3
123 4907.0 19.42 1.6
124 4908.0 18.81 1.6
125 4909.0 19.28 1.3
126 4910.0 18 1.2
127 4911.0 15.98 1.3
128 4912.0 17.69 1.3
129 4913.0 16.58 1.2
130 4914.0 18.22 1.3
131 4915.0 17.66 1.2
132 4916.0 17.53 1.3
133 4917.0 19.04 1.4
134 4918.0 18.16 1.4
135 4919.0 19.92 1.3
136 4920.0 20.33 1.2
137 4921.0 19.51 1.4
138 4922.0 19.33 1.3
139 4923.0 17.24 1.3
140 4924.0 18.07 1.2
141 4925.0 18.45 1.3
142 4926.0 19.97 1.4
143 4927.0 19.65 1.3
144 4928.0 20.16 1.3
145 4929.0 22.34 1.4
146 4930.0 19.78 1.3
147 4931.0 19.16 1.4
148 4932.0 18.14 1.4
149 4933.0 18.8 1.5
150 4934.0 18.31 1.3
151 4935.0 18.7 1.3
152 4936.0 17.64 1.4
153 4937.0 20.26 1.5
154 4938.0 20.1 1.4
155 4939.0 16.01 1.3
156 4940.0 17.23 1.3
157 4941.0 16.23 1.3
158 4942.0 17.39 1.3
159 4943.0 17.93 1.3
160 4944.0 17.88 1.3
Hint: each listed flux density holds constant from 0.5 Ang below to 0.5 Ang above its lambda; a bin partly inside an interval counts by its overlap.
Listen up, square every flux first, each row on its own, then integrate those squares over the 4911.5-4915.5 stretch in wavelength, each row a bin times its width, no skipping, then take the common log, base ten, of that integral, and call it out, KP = 3.09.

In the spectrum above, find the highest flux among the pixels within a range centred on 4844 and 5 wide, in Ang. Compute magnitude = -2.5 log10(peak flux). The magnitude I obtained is -3.30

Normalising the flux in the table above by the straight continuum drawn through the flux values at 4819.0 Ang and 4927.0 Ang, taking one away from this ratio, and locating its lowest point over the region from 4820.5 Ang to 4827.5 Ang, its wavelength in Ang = 4822.0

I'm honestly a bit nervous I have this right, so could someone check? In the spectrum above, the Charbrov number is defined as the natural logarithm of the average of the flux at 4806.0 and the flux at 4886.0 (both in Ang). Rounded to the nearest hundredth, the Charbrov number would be 3.09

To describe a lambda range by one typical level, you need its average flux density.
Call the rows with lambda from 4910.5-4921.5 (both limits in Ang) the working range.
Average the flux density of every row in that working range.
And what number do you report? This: 18.2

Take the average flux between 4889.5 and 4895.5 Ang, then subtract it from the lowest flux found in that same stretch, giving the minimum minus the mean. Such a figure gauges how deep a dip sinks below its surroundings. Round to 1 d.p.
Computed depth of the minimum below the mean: -0.9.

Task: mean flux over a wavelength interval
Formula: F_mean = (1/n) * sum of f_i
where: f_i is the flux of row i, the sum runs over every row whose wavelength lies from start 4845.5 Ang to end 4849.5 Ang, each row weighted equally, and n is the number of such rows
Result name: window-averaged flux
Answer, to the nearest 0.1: 17.9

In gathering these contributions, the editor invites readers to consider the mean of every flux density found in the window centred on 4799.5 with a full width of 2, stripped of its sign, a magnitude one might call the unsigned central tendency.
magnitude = 17.5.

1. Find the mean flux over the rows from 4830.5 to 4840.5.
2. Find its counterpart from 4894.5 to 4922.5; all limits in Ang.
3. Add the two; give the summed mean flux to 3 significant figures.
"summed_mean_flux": 36.4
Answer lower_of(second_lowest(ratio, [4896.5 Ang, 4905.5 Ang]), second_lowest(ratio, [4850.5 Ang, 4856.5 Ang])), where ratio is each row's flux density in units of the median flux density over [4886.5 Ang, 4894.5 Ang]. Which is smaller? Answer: 0.81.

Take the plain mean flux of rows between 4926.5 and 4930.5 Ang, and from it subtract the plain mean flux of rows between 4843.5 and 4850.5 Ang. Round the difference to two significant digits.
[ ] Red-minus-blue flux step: 2.7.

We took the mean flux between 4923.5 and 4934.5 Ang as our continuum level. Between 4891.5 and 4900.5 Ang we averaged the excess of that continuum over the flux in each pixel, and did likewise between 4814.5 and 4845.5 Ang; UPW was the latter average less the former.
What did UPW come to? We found -0.1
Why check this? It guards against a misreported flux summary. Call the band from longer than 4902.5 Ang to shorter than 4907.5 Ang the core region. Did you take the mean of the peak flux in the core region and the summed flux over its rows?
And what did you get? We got 56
